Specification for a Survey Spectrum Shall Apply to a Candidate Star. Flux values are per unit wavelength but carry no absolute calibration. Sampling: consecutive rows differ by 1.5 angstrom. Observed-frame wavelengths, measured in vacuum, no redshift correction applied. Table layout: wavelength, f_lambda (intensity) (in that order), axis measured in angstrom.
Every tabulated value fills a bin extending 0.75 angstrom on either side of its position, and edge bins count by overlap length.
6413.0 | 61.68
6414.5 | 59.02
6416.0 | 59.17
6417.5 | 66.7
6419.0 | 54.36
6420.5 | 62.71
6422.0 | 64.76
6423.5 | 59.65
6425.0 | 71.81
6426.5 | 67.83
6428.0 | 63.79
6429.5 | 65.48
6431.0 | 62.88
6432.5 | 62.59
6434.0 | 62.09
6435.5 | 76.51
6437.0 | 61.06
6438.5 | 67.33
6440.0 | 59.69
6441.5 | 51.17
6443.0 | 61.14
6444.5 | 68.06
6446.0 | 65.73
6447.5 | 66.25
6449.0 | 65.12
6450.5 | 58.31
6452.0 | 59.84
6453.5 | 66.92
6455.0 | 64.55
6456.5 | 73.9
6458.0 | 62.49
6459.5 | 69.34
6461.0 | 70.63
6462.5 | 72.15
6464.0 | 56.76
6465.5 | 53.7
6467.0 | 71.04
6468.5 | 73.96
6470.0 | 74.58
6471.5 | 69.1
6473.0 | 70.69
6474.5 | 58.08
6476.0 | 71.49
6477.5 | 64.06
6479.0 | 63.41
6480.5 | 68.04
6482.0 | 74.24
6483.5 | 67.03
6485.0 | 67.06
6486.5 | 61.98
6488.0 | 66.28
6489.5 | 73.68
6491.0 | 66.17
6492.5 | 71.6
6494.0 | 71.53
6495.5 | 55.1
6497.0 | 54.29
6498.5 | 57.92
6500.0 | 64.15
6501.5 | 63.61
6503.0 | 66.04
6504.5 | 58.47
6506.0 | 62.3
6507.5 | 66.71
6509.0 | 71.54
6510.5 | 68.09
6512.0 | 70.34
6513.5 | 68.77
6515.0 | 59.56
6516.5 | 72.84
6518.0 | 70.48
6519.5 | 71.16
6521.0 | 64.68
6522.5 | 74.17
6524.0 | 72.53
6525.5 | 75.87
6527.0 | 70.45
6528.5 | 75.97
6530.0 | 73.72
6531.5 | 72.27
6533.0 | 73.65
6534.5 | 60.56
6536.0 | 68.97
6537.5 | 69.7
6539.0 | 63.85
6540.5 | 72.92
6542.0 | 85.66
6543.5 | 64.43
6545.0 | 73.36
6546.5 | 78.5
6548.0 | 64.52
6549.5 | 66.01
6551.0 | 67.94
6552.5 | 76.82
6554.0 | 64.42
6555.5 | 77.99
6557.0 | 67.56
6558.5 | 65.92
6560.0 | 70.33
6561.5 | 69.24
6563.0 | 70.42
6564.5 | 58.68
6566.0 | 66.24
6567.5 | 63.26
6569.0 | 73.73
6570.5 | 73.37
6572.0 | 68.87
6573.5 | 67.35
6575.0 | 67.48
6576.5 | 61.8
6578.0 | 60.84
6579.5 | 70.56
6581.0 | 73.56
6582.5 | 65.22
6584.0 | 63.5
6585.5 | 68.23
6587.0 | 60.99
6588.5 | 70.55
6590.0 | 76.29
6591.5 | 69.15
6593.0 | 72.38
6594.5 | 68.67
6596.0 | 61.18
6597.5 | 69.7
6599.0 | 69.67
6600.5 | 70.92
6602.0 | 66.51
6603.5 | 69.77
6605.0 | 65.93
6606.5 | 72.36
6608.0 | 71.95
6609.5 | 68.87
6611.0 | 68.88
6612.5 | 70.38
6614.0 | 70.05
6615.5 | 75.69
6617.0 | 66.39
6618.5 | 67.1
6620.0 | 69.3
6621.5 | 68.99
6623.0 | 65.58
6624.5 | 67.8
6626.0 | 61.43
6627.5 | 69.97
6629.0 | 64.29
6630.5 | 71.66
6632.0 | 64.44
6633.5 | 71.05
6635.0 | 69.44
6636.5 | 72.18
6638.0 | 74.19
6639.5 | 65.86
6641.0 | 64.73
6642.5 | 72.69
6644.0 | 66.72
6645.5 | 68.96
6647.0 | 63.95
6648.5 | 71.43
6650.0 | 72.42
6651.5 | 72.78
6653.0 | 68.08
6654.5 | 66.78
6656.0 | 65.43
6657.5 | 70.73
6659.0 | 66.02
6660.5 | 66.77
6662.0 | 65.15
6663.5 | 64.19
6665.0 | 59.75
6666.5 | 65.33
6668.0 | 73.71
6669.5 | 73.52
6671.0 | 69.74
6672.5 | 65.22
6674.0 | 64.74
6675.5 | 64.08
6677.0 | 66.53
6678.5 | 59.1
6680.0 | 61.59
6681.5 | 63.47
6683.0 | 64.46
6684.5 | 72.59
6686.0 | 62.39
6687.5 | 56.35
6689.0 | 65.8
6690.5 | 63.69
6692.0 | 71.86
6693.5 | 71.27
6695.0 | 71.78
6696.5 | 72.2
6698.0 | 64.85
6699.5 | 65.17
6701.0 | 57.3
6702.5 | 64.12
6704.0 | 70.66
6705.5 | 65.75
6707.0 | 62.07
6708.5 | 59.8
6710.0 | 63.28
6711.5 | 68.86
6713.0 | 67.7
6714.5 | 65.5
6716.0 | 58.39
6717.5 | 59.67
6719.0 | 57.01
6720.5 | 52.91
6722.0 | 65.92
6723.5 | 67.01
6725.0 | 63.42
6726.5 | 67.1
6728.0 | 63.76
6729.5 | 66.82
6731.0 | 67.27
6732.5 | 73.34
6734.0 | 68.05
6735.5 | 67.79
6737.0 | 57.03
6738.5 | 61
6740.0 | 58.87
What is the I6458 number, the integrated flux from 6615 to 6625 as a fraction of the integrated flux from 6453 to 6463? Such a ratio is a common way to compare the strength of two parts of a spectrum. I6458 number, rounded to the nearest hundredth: 1.00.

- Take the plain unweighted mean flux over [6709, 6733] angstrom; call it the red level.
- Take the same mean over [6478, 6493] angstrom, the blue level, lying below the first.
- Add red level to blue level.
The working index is 132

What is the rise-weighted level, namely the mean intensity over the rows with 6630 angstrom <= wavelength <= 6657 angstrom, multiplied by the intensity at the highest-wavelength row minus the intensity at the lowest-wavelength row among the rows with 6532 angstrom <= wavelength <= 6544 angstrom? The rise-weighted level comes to -637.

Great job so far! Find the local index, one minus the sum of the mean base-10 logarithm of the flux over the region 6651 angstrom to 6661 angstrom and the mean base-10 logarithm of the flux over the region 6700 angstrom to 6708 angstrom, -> -2.64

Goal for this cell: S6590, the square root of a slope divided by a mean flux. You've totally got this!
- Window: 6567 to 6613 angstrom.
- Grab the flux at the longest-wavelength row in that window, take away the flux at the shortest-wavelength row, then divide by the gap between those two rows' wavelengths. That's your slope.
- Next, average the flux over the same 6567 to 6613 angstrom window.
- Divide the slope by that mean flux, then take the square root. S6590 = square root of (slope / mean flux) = 0.048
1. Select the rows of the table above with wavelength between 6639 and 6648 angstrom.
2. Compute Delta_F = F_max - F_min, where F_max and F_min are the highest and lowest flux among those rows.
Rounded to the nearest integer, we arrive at 9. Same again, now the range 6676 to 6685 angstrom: 13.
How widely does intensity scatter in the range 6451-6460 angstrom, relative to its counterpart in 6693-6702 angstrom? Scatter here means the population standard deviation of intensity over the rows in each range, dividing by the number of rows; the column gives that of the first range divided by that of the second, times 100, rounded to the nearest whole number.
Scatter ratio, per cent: 86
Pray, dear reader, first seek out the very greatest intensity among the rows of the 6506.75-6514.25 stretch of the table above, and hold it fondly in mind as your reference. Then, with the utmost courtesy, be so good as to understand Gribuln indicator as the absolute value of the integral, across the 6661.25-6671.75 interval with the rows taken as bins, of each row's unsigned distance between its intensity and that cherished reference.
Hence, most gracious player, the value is 57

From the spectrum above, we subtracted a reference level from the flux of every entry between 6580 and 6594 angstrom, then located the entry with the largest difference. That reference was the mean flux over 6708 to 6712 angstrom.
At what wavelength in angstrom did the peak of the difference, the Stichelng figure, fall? 6590.0 angstrom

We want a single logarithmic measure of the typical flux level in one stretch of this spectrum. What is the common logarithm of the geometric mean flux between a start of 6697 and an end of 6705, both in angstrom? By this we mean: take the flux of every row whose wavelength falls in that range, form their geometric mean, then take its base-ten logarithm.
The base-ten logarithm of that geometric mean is 1.81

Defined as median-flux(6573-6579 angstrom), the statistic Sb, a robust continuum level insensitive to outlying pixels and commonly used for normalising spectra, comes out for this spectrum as 65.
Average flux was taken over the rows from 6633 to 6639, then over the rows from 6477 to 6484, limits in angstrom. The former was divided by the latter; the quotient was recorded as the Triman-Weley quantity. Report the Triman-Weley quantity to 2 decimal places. 1.06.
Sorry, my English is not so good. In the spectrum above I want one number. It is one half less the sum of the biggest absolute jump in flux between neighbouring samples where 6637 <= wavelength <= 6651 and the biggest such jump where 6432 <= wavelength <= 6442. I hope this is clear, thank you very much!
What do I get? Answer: -23.3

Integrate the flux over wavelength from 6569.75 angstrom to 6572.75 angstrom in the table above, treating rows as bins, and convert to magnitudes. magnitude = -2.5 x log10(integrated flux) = -5.82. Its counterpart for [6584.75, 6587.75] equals -5.72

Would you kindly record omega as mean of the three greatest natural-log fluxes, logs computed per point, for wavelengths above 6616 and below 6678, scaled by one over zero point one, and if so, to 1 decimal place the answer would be 43.0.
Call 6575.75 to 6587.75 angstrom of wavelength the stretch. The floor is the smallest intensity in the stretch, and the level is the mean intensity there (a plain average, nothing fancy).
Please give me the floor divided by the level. 0.93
